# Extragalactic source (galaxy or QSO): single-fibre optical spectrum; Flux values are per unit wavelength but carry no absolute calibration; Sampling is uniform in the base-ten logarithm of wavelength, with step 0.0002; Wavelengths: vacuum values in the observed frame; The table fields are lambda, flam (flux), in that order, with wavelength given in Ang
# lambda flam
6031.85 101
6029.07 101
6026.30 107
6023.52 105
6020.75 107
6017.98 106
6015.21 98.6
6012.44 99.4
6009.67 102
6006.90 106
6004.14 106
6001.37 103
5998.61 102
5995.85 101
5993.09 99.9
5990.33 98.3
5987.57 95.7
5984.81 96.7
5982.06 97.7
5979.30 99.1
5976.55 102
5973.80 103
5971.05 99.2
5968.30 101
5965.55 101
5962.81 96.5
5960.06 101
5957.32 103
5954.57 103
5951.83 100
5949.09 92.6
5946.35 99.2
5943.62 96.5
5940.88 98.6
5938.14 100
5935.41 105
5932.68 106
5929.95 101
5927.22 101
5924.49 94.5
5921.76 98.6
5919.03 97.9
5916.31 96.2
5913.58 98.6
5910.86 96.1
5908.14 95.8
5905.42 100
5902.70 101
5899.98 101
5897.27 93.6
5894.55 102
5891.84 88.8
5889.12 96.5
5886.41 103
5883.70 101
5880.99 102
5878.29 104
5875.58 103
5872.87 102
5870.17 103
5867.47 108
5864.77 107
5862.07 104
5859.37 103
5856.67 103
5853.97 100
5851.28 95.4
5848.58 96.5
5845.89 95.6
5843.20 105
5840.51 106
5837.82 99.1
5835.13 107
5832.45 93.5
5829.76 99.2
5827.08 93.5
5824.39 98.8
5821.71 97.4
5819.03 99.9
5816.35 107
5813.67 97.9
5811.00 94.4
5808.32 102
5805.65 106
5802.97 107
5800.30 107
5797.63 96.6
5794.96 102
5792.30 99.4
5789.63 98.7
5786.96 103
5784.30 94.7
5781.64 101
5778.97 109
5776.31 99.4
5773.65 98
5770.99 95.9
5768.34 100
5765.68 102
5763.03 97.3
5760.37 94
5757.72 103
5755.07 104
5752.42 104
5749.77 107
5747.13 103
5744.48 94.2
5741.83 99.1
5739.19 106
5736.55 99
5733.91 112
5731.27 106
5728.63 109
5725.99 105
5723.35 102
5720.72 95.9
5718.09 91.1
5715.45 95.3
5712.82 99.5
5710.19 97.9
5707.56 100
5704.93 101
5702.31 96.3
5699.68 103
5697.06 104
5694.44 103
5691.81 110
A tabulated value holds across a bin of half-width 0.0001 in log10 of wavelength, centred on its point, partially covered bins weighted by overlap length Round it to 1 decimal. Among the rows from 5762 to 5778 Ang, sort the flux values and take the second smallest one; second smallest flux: 97.3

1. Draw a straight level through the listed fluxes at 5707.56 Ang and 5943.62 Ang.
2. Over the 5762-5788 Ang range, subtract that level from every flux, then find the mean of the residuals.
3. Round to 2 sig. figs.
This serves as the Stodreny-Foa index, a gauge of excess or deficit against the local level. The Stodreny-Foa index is 1.0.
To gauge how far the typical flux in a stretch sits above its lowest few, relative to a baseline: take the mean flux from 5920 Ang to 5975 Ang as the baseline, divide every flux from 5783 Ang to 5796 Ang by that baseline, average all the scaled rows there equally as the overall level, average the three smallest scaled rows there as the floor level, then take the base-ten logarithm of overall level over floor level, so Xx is 0.009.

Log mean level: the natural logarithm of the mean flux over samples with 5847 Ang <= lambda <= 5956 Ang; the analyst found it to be 4.605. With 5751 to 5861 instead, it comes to 4.609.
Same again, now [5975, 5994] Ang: 4.590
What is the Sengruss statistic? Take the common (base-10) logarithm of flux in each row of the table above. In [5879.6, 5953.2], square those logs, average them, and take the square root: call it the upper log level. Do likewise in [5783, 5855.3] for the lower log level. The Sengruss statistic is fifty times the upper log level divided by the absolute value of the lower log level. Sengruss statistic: 49.9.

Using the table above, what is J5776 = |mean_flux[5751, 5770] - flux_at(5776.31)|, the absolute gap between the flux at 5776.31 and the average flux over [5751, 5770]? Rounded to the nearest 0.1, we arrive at 1.2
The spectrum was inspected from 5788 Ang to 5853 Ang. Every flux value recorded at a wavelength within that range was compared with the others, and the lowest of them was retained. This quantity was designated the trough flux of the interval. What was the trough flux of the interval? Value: 93.5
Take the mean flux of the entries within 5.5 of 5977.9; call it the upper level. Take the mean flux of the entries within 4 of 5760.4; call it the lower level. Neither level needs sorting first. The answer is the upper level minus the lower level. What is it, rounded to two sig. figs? 2.3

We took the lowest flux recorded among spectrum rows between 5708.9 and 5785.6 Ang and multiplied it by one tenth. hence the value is 9.1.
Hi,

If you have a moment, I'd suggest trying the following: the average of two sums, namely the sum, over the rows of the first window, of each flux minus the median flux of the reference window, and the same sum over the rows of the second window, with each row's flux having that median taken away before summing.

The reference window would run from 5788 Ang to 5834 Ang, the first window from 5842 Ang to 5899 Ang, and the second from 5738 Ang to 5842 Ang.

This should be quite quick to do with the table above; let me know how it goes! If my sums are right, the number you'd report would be 46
